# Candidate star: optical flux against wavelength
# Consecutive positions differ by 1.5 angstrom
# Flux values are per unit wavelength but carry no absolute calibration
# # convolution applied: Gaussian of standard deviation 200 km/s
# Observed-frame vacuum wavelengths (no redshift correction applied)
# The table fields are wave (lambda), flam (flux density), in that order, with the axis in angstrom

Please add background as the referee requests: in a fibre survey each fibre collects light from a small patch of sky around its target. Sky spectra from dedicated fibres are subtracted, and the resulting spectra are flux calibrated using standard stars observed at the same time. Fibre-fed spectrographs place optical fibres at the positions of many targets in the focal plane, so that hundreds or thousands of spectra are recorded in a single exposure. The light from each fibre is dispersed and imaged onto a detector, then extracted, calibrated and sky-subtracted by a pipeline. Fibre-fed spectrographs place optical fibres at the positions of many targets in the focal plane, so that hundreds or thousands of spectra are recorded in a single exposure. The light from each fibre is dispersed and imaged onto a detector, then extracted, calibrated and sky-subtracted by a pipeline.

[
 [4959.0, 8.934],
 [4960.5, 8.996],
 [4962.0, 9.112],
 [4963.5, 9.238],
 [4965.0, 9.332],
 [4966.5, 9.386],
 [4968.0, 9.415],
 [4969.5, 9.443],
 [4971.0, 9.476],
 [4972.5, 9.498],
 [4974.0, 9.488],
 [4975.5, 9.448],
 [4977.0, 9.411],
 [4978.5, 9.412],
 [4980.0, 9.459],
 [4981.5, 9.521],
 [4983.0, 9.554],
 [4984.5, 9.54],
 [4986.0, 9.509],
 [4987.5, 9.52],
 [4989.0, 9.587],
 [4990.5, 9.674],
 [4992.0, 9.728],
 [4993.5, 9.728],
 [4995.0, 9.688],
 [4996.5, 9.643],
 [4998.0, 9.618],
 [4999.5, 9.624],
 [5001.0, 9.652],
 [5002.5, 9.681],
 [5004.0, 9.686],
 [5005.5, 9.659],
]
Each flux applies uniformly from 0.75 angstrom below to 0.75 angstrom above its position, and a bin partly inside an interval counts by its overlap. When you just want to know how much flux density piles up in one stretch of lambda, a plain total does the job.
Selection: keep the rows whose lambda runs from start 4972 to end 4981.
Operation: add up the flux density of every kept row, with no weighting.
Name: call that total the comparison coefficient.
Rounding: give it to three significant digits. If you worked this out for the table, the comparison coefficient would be 56.7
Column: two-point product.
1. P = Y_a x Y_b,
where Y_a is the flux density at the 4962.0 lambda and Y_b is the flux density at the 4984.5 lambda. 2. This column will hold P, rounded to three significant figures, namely 86.9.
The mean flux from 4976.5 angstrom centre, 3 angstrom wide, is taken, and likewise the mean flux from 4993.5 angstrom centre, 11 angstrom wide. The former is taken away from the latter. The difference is 0.24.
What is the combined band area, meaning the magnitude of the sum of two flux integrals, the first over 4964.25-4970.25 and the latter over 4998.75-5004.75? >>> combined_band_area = 114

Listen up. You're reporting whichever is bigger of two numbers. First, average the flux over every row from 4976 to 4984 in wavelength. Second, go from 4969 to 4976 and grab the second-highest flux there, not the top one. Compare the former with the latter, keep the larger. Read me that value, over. 9.49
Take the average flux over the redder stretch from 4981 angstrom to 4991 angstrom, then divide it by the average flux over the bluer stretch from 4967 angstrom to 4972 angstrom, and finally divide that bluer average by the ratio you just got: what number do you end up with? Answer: 9.33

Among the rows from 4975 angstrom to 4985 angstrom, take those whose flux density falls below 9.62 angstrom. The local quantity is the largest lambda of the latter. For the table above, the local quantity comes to 4984.5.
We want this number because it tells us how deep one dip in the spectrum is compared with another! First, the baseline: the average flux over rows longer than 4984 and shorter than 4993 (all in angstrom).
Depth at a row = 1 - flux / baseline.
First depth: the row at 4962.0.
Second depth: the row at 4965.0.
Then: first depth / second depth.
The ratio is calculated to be 1.8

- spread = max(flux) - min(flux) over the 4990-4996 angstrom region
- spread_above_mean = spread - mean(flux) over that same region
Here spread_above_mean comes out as -9.65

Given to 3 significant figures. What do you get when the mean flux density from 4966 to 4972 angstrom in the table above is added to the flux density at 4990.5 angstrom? 19.1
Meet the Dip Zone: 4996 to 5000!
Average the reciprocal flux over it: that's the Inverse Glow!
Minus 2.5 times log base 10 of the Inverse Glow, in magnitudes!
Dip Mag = 2.46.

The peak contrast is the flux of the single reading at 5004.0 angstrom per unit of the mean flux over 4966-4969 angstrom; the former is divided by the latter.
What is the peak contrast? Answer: 1.03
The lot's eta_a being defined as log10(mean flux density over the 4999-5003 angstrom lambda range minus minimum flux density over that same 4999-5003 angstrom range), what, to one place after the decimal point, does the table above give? -1.5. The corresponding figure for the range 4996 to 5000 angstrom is -2.0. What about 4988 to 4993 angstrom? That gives -1.1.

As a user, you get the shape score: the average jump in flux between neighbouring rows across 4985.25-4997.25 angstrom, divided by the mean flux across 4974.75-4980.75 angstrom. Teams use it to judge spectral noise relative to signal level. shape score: 0.0046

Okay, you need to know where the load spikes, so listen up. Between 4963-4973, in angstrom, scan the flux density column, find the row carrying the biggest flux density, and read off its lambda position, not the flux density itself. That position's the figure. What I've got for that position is 4972.5 angstrom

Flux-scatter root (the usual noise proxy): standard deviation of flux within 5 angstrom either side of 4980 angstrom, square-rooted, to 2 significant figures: 0.24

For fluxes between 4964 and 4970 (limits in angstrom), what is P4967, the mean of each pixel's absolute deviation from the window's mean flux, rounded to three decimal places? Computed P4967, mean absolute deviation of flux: 0.035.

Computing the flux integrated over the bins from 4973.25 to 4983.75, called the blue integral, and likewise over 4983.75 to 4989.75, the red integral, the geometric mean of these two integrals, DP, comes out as 75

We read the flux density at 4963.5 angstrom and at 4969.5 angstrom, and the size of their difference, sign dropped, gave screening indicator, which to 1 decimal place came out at 0.2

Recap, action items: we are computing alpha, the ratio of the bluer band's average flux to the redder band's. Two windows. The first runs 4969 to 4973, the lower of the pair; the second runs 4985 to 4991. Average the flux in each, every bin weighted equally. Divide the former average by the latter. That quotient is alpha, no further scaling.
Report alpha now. 0.990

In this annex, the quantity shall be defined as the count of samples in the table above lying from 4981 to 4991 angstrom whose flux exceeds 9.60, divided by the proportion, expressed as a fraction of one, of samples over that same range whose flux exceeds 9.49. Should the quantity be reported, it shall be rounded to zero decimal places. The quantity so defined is 1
